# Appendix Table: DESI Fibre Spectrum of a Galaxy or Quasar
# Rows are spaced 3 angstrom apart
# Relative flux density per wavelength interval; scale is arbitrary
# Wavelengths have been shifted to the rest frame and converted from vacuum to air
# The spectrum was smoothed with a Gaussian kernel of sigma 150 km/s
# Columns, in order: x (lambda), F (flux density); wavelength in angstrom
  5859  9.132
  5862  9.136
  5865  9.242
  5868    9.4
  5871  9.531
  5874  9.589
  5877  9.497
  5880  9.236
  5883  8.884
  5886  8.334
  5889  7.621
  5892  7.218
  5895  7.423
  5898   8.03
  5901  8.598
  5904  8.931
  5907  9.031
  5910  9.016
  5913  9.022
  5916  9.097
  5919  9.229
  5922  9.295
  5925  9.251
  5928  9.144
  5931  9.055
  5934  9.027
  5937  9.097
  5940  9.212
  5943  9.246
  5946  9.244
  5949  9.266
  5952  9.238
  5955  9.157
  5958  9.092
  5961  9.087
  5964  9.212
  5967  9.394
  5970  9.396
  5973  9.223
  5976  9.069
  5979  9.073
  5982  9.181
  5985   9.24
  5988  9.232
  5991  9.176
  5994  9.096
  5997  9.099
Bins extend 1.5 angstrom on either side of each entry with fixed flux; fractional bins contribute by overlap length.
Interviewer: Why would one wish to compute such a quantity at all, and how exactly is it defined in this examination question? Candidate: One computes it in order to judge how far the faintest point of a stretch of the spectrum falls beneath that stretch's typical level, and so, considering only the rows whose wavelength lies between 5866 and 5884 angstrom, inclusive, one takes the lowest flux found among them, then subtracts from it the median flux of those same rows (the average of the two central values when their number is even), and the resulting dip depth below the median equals -0.56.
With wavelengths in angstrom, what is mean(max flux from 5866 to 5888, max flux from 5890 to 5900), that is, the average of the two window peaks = 8.81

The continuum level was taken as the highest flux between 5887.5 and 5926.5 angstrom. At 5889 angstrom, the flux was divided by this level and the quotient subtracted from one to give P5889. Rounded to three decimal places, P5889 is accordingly 0.180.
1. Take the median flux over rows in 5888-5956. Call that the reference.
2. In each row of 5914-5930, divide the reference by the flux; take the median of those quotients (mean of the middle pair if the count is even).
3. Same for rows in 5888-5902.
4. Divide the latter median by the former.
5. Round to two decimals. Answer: 1.21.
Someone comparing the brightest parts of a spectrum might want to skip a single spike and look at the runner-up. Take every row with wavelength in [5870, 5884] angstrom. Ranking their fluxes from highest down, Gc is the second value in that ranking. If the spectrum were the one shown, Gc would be 9.531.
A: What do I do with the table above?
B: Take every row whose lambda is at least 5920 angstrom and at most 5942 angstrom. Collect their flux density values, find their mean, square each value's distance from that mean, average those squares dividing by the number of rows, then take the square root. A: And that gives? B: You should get 0.09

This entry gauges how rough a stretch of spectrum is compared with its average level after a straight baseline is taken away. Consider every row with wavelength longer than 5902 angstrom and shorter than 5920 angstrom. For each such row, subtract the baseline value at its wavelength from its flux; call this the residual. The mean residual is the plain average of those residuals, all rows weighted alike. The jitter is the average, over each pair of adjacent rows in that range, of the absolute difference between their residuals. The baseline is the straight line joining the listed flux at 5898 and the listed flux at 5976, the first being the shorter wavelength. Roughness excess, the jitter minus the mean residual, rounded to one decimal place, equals -0.8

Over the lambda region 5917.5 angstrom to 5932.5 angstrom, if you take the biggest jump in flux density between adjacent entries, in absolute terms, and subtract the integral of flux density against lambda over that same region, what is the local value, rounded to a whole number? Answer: -138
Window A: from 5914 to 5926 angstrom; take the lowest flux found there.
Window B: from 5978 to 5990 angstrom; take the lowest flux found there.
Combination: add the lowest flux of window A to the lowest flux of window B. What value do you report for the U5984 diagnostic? 18.2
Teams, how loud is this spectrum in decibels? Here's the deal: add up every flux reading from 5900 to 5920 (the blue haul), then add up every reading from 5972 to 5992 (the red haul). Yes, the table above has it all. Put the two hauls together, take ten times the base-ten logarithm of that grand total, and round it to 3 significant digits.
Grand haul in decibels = 21.0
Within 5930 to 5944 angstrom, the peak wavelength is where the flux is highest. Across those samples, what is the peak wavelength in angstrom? 5943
